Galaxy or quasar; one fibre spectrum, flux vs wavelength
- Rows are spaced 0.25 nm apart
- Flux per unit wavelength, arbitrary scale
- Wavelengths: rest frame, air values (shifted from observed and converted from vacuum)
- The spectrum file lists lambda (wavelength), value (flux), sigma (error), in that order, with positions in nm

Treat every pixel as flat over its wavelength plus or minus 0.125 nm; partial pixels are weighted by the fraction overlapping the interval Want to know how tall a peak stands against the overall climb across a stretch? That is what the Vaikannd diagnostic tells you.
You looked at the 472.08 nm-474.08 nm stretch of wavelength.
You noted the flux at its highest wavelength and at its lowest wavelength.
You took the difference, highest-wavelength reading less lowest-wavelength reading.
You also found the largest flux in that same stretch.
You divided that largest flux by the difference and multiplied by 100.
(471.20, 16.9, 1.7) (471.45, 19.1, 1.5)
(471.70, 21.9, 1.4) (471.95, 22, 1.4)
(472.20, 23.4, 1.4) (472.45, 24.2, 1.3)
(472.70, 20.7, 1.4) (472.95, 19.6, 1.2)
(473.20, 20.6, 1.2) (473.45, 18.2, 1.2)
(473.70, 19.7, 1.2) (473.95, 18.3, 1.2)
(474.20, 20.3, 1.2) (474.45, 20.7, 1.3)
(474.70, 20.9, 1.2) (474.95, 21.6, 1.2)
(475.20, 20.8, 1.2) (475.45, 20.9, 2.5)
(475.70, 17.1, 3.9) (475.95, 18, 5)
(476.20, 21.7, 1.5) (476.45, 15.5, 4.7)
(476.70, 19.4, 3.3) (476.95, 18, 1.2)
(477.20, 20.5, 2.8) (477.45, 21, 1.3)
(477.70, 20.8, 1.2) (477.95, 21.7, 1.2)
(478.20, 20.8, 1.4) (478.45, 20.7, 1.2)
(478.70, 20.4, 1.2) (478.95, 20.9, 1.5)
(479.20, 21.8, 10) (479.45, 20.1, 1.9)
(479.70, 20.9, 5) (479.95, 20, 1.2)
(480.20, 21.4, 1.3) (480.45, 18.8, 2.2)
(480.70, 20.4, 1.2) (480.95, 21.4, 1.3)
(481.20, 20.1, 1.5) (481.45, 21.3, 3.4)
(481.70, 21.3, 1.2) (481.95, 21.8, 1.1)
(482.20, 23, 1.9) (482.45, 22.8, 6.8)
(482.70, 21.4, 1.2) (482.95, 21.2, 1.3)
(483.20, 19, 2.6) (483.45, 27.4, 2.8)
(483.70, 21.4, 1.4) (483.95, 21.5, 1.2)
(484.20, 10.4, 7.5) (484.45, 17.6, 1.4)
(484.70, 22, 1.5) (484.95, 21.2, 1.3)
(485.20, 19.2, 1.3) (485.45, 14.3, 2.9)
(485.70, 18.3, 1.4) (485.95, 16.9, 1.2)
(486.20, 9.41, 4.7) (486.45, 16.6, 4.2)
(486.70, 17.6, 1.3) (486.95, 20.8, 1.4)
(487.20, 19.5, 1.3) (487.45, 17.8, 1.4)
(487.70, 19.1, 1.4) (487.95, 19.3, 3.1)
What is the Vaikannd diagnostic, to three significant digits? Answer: -475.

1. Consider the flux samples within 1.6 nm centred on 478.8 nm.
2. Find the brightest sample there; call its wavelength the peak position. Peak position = 479.20 nm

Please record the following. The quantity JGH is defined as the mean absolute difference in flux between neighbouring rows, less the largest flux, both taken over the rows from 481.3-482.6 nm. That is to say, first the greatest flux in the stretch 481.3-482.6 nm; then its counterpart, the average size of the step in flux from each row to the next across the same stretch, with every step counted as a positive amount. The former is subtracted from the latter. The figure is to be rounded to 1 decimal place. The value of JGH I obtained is -22.5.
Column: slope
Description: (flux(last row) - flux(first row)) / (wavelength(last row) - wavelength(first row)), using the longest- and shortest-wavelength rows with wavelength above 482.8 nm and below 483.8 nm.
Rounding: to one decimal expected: 0.3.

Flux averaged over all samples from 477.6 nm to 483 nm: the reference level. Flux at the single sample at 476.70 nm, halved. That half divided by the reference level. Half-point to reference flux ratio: 0.46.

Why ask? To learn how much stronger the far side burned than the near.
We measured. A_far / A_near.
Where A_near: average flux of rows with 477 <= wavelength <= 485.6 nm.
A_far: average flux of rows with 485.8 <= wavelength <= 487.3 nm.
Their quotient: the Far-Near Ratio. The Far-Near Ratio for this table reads 0.818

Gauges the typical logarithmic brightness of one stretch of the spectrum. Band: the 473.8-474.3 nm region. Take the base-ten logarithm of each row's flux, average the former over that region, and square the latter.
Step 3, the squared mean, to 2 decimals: 1.65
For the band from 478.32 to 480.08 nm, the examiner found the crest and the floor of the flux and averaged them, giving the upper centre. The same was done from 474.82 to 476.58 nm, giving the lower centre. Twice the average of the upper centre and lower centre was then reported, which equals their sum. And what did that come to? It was 39.5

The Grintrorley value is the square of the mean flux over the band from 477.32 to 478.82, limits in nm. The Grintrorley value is 437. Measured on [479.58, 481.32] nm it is 417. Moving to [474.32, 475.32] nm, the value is 441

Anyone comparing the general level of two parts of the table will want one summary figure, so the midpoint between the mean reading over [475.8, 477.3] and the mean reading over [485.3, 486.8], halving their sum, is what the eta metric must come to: 17.2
